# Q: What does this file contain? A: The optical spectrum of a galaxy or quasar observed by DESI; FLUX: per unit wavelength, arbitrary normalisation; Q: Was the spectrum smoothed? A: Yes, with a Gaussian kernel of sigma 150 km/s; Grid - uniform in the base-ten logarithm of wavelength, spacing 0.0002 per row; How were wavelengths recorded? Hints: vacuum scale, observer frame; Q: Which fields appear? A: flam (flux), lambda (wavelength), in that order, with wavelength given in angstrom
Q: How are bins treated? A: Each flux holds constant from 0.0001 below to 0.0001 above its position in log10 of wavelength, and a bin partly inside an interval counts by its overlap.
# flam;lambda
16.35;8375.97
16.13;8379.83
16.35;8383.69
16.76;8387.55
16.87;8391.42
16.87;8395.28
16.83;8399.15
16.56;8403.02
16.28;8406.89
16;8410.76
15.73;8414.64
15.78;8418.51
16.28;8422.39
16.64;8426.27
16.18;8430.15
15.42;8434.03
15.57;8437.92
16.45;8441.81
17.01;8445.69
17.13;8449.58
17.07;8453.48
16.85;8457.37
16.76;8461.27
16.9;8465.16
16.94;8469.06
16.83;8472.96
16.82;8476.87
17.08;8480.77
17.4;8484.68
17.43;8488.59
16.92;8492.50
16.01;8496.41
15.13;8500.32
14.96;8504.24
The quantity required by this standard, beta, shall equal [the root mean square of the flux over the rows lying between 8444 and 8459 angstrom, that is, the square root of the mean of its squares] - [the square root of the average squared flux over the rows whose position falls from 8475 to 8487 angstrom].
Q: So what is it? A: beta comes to -0.09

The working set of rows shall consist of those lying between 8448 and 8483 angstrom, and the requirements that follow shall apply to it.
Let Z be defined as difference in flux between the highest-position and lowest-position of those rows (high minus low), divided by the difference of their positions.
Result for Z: -0.002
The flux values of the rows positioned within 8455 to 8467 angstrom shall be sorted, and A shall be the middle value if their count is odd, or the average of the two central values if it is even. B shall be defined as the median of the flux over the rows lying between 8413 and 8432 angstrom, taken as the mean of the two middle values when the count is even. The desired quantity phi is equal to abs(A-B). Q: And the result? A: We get 0.7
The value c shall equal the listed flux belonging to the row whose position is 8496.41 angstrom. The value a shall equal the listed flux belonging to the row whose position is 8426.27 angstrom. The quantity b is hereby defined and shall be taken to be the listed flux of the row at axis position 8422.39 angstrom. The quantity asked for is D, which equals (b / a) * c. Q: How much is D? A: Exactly 15.7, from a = 16.64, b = 16.28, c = 16.01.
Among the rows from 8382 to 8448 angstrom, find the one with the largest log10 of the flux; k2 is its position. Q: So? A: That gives 8445.69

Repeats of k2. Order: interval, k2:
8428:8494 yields 8488.59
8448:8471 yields 8449.58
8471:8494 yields 8488.59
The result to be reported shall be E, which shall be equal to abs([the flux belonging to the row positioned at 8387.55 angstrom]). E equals 16.8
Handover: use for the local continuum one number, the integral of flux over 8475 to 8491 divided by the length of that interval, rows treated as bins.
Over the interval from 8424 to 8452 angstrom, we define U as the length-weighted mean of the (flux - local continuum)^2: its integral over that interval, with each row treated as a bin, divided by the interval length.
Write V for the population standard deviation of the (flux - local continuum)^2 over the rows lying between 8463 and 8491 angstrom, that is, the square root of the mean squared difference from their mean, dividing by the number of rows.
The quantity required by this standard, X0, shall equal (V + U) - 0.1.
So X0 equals 0.99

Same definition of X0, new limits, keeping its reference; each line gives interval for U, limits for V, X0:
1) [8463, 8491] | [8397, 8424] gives 0.67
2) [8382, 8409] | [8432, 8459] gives 1.48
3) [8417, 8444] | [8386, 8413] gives 1.79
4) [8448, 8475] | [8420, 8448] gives 1.07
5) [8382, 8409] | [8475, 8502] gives 1.68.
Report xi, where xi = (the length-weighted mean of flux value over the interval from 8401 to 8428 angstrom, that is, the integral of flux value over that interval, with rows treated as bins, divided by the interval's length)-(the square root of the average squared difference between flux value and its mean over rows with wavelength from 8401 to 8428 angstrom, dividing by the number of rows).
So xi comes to 15.8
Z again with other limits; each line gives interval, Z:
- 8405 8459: 0.011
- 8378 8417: -0.011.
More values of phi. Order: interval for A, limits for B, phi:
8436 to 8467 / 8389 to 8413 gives 0.2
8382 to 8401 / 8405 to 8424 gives 0.8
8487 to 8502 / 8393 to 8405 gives 0.4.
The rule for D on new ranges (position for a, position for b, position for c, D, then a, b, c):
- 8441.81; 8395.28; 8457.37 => 17.3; 16.45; 16.87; 16.85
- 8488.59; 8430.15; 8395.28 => 15.7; 17.43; 16.18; 16.87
